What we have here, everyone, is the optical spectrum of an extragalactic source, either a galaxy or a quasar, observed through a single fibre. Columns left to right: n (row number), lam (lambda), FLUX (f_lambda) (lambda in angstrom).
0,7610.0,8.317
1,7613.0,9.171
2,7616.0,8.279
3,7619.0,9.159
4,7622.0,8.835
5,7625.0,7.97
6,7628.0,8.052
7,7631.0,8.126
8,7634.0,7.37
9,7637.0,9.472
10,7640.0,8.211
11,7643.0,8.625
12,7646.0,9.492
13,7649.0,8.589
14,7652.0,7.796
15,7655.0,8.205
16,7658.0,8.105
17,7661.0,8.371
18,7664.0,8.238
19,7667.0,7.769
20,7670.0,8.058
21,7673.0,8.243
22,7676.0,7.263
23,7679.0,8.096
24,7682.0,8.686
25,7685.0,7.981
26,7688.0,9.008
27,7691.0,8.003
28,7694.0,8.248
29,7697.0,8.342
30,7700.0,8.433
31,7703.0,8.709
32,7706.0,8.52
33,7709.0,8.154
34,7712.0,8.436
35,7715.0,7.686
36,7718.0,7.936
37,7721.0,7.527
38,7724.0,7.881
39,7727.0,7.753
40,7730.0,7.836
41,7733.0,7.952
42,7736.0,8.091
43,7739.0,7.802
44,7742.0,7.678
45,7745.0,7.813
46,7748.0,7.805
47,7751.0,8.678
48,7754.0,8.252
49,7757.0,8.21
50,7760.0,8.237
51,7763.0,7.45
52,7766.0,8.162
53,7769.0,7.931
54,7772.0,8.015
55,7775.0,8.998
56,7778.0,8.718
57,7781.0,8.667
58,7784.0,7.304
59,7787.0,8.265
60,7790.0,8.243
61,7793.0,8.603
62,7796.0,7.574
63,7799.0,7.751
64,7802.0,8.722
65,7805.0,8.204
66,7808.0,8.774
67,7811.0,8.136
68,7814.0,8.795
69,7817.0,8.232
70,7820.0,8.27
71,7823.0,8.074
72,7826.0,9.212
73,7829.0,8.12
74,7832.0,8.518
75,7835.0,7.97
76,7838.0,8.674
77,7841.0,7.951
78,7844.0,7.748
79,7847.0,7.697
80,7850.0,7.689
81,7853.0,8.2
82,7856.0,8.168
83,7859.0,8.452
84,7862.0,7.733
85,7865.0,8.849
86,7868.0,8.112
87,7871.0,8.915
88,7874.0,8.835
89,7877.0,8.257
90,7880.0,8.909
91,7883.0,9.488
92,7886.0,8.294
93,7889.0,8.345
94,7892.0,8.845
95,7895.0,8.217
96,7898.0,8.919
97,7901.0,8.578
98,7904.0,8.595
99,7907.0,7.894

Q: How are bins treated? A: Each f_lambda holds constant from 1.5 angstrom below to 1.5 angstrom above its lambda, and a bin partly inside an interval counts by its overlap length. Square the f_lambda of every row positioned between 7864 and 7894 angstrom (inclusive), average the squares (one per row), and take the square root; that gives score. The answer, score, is 8.69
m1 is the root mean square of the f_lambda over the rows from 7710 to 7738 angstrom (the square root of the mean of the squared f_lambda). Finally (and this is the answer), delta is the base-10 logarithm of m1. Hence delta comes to 0.898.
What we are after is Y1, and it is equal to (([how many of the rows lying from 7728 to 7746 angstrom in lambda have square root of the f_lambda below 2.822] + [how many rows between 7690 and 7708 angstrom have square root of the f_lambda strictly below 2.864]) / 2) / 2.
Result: 1.50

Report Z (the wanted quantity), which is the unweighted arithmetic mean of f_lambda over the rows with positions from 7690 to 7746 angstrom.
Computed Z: 8.04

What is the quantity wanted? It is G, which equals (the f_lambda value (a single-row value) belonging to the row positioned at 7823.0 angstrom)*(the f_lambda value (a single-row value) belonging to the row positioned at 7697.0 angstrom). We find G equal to 67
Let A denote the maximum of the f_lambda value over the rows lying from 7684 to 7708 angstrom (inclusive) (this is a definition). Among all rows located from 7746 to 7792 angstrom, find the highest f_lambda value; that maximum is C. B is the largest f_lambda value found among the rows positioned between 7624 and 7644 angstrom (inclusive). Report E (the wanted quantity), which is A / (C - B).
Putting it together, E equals -19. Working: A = 9.008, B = 9.472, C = 8.998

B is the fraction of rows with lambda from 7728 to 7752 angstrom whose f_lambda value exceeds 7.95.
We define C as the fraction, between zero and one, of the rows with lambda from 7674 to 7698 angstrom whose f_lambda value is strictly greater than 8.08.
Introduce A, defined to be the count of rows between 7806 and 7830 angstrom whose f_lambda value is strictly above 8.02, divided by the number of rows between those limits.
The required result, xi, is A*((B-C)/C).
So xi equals -0.4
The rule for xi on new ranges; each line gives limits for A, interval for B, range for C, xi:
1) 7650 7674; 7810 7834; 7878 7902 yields 0.0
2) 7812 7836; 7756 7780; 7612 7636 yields 0.2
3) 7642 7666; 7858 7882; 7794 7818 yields 0.1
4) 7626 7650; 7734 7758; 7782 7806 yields -0.2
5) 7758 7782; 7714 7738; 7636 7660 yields -0.4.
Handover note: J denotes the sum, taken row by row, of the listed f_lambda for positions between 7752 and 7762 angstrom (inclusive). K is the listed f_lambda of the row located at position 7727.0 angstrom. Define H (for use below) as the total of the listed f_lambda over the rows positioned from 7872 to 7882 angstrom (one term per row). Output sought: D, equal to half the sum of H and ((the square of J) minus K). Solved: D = 314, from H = 26.0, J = 24.7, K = 7.753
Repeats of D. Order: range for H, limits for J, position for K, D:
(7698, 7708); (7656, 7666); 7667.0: 314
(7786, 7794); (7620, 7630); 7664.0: 317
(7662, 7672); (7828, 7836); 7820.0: 311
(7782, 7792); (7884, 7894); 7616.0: 332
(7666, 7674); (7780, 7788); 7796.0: 302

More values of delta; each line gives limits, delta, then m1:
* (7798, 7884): 0.923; 8.37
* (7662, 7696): 0.911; 8.16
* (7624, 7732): 0.915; 8.21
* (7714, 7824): 0.910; 8.12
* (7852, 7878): 0.924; 8.40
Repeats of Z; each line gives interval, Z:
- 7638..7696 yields 8.26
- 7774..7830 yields 8.35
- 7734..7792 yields 8.12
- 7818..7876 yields 8.27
